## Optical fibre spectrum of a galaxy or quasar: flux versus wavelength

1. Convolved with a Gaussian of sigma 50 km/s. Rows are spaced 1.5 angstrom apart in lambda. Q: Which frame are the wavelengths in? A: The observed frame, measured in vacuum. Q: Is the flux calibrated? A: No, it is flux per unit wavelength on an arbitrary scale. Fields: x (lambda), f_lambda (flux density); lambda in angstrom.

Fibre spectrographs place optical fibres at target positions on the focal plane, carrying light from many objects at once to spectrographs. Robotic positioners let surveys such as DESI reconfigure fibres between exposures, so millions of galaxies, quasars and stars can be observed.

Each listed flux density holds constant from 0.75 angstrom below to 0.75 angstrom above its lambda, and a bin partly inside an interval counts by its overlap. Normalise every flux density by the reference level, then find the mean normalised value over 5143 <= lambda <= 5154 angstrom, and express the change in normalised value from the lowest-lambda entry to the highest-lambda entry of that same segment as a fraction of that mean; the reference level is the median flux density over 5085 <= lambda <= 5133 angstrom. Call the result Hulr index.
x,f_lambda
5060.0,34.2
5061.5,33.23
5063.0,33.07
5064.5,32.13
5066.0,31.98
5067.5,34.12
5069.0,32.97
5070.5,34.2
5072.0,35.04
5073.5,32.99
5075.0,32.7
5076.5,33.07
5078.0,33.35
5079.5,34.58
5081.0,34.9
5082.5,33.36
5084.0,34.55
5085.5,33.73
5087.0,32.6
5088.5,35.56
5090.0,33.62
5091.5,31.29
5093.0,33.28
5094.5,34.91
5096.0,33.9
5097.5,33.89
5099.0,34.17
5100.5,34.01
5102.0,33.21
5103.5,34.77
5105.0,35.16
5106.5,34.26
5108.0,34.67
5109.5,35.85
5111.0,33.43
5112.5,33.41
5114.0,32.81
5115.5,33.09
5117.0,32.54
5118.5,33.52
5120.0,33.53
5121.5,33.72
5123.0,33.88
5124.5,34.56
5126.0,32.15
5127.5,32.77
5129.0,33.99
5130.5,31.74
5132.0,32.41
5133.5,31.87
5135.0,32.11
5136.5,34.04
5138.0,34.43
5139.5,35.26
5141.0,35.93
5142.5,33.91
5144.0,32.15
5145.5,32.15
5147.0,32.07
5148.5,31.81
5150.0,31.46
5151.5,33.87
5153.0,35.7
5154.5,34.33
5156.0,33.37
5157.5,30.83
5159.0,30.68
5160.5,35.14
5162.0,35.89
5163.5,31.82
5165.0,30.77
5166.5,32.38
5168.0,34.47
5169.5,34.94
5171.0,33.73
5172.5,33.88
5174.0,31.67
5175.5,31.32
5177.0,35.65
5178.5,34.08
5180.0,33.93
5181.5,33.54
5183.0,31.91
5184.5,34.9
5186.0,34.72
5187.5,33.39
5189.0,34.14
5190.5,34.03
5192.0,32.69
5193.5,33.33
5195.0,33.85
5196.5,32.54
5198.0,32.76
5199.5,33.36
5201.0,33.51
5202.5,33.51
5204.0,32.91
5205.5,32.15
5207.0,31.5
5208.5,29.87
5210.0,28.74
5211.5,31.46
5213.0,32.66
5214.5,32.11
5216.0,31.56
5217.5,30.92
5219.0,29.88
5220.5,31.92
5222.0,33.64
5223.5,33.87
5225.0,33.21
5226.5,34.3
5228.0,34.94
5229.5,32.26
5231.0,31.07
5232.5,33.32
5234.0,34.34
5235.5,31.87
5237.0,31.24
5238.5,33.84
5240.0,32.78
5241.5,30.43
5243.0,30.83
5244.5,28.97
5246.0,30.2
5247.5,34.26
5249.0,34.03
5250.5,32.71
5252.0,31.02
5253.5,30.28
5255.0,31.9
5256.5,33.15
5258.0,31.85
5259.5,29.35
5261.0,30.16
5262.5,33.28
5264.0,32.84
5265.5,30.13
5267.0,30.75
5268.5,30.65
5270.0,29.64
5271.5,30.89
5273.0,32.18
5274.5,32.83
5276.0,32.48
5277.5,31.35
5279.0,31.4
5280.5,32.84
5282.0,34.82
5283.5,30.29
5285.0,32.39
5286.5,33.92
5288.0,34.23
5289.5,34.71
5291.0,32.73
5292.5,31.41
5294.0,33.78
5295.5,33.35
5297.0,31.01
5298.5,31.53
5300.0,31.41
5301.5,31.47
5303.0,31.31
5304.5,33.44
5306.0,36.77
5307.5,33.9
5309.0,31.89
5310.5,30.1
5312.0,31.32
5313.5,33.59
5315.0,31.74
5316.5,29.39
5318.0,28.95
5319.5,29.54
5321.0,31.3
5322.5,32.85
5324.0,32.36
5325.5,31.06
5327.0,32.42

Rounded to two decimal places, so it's 0.11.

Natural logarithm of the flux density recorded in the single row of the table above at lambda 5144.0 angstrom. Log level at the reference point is 3.47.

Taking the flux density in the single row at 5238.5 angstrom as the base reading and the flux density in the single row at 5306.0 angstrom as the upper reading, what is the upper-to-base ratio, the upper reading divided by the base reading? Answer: 1.09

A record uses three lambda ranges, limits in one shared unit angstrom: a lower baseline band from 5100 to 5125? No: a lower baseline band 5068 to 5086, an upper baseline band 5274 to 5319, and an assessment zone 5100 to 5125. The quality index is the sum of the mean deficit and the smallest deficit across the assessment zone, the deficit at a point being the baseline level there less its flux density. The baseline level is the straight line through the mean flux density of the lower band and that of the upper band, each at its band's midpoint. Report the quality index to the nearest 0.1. -2.6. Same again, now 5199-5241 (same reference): -1.7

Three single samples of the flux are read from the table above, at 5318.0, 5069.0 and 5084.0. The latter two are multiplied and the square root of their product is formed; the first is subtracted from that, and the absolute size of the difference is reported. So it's 4.8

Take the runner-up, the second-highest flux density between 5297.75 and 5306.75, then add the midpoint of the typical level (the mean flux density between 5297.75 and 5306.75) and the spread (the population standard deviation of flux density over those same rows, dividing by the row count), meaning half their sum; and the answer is 50.8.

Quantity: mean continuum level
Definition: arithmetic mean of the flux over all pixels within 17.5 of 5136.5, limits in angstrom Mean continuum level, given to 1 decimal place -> 33.3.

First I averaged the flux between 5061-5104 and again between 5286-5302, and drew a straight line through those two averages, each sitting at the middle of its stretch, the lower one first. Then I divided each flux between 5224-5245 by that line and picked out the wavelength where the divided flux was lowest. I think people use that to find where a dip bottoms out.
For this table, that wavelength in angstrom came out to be 5244.5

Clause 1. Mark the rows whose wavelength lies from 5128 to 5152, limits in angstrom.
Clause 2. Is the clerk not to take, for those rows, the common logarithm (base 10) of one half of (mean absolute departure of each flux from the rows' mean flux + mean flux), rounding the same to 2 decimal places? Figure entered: 1.23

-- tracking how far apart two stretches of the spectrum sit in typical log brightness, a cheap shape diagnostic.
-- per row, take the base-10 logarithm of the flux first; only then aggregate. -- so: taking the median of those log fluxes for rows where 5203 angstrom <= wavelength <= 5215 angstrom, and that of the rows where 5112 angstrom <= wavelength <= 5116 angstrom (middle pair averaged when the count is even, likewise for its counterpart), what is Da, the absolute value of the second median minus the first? 0.017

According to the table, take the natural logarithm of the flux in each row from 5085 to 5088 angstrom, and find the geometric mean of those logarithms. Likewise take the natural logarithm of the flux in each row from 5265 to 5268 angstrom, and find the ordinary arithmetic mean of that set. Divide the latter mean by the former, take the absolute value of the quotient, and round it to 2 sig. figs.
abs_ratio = 0.98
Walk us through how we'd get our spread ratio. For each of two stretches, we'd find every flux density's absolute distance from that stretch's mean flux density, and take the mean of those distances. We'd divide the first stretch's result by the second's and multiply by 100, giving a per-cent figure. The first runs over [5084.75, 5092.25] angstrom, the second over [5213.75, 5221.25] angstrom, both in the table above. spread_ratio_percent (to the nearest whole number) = 161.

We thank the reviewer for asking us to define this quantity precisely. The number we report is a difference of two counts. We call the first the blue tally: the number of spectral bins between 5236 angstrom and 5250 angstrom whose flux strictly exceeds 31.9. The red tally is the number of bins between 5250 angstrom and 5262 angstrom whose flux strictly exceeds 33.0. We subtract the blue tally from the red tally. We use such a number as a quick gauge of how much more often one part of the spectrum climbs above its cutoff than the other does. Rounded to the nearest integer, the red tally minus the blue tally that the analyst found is -3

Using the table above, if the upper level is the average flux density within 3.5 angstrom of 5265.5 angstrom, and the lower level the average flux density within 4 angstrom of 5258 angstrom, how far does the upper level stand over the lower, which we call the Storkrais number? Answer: 0.2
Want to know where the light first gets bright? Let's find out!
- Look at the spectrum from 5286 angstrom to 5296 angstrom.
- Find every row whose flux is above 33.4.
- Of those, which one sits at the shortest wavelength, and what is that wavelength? 5286.5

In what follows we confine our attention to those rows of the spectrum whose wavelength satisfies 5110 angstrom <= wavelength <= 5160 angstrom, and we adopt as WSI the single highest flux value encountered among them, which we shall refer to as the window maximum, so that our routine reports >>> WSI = 35.93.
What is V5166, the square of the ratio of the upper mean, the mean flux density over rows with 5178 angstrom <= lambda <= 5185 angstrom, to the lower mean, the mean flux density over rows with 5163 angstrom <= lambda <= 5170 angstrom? 1.05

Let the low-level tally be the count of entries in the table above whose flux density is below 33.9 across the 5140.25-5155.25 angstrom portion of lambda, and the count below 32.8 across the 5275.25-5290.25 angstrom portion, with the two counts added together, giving 11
